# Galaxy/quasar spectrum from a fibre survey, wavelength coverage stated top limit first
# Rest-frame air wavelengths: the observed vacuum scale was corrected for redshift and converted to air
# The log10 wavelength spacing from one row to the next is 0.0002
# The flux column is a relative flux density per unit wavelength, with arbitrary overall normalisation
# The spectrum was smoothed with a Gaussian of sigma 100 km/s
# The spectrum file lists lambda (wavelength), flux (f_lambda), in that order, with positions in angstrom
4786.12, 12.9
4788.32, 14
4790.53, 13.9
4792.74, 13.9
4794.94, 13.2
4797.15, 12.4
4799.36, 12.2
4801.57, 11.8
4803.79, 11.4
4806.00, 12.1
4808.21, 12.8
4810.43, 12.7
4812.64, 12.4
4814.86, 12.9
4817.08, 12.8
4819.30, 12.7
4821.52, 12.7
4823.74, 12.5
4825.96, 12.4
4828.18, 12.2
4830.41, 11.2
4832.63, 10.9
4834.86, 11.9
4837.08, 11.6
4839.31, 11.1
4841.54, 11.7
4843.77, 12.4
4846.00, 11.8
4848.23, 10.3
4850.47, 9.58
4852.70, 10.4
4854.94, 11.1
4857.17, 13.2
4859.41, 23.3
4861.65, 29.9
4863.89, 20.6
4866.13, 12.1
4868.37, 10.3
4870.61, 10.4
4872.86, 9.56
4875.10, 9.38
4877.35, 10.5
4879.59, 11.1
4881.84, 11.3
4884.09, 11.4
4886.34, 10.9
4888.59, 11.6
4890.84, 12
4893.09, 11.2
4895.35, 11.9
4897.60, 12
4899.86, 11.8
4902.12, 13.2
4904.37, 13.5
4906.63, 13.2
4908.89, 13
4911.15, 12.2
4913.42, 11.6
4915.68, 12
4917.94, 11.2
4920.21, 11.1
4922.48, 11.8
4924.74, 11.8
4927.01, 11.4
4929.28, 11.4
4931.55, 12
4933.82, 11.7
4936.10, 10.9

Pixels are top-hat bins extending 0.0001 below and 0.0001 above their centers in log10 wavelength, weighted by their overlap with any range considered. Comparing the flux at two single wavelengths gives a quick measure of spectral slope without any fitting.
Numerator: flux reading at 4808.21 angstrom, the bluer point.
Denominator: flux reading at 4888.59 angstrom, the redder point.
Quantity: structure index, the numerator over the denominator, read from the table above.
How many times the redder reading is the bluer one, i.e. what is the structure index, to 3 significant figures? 1.10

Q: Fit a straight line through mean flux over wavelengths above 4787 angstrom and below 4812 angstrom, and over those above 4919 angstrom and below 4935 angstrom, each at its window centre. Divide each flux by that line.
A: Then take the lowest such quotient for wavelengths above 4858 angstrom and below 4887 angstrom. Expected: 0.78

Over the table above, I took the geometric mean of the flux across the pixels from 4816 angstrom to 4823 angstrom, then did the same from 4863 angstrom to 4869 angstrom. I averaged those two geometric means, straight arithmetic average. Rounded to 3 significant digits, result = 13.2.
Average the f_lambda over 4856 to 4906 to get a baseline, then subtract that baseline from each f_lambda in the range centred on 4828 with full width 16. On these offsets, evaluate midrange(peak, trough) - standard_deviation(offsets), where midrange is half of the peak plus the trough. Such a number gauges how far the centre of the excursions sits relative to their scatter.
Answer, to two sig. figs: -2.1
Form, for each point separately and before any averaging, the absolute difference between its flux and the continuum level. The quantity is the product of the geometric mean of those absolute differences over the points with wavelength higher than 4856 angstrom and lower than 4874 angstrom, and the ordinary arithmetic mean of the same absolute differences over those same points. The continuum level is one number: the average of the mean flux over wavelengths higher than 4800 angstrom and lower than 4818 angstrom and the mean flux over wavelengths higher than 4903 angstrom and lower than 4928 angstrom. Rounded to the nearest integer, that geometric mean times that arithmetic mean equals 14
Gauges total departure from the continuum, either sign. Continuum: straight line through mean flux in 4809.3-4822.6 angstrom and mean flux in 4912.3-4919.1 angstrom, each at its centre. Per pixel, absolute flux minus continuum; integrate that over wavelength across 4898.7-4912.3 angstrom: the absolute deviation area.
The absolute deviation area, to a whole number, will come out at 15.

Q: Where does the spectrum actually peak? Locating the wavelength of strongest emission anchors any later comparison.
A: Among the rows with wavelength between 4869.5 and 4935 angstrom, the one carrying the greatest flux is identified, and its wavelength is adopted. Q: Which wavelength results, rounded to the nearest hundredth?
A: 4904.37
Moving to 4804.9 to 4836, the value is 4814.86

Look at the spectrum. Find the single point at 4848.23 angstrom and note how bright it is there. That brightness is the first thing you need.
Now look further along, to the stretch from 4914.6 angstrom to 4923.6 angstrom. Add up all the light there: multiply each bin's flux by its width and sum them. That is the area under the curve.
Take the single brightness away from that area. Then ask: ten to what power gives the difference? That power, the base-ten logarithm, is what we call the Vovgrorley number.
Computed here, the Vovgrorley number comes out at 1.97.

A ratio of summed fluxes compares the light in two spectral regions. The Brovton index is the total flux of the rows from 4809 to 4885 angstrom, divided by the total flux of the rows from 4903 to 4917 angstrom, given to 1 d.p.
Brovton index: 5.7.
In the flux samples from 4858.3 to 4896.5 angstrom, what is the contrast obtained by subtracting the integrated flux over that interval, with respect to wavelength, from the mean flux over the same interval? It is -497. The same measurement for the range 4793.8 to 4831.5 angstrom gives -454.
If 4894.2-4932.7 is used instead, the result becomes -452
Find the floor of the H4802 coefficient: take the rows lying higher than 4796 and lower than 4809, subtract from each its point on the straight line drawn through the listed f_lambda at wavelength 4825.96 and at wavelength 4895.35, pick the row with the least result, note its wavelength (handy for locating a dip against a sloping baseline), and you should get 4803.79 angstrom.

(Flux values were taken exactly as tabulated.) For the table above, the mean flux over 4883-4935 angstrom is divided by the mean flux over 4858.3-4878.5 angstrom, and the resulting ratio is 0.79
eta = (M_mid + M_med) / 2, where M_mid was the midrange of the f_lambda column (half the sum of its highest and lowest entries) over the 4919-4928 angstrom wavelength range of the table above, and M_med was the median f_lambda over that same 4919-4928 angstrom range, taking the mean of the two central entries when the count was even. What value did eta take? 11.5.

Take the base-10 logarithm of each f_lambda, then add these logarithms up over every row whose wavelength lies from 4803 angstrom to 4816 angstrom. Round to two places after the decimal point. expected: 6.55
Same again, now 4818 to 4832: 6.53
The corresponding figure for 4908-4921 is 6.44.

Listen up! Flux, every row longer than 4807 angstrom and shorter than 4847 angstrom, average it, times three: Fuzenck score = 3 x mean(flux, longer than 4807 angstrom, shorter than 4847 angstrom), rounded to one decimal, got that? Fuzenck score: 36.5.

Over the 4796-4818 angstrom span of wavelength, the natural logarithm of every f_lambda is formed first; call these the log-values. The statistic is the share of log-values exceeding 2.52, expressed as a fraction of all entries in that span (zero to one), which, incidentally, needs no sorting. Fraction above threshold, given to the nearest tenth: 0.4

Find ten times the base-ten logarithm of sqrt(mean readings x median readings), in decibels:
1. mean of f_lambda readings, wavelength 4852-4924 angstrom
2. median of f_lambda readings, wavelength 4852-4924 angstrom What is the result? 10.9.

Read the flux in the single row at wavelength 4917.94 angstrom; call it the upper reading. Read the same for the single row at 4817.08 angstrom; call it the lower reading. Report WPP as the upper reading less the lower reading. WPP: -1.6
